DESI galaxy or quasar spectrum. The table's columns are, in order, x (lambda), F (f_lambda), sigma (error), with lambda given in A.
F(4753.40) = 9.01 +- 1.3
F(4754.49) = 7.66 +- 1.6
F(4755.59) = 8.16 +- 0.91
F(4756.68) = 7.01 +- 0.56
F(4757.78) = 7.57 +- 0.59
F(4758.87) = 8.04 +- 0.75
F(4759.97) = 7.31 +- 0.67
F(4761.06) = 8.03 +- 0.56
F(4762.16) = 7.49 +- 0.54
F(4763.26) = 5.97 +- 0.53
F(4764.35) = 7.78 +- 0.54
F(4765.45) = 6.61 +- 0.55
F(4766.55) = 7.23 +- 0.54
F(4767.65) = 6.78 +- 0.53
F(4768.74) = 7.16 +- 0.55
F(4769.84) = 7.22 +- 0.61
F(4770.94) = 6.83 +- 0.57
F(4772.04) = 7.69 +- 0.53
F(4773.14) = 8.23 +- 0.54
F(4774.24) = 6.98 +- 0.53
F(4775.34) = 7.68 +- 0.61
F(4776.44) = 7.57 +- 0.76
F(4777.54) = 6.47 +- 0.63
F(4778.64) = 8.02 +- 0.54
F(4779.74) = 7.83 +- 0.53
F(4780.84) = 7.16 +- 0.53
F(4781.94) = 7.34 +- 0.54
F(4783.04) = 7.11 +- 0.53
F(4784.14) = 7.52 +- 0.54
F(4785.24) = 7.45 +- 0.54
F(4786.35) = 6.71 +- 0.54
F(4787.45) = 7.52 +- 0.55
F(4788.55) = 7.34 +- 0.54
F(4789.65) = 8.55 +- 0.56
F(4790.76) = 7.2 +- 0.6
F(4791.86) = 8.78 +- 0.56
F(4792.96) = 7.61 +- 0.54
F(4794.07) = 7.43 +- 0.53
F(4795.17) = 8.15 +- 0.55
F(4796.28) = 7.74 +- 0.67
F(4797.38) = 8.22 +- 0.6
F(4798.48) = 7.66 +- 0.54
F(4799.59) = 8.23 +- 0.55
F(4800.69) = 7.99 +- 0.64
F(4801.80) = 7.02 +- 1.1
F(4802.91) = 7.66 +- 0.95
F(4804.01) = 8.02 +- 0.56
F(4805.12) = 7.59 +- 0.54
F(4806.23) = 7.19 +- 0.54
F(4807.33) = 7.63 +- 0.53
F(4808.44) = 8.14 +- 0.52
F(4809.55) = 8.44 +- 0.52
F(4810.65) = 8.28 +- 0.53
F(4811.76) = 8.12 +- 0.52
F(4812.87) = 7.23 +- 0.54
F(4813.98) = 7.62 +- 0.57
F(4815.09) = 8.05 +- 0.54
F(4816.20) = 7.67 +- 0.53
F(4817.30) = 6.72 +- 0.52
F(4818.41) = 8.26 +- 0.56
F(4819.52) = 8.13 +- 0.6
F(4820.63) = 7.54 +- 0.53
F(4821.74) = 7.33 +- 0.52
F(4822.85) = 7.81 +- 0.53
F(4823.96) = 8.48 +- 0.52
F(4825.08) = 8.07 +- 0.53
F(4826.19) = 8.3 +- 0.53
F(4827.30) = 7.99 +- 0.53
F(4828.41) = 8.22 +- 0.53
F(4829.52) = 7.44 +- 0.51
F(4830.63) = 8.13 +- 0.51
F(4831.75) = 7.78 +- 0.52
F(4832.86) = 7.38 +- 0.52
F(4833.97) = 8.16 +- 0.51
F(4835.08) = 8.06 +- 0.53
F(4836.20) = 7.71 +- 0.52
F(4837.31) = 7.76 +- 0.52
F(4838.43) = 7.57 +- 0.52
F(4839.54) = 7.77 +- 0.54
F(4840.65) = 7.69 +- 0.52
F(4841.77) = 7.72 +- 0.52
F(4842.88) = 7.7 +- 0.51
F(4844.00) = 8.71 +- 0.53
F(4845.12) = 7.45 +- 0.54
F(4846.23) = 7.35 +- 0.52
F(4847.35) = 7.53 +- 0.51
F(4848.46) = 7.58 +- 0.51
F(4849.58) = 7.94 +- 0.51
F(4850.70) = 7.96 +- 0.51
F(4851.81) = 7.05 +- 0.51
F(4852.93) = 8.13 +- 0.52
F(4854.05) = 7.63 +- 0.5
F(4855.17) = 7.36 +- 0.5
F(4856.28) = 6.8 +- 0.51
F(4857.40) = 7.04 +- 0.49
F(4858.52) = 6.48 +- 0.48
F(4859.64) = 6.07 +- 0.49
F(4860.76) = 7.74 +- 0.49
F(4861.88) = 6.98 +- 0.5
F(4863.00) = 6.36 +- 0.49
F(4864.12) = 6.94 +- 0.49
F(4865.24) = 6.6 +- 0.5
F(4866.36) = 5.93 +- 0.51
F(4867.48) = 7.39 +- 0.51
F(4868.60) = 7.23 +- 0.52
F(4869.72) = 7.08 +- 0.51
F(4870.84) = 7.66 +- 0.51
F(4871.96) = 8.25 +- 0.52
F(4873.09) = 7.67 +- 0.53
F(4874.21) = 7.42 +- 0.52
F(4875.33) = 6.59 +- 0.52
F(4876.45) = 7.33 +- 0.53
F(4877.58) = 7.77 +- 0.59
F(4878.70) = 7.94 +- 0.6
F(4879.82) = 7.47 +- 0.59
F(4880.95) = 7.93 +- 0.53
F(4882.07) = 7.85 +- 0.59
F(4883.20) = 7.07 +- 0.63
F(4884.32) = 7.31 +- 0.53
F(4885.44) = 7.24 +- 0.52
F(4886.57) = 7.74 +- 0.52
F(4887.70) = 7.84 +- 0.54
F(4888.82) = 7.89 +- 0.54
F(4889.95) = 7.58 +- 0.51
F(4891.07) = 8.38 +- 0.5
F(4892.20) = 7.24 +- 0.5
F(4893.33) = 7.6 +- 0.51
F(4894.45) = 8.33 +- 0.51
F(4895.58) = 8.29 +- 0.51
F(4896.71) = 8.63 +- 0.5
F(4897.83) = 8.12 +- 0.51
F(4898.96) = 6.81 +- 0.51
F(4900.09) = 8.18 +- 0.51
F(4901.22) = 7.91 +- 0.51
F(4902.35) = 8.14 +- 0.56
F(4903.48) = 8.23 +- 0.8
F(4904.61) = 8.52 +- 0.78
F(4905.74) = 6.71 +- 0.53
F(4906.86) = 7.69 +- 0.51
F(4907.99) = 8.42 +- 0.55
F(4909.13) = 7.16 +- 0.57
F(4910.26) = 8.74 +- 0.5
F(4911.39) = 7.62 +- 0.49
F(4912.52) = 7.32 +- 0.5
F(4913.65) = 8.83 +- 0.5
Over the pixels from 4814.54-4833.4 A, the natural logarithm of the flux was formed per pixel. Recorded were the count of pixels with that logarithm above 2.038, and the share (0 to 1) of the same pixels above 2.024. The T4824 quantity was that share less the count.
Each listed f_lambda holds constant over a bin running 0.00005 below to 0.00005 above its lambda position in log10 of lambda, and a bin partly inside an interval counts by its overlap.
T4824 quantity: -10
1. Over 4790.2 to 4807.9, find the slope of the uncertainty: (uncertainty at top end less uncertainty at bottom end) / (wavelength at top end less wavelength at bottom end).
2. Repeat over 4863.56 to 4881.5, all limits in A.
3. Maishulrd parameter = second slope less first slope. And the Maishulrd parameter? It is 0.0066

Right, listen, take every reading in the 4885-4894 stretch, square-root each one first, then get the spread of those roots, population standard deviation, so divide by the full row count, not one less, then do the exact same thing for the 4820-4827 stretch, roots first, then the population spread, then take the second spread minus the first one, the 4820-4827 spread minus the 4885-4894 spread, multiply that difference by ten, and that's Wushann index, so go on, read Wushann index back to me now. 0.10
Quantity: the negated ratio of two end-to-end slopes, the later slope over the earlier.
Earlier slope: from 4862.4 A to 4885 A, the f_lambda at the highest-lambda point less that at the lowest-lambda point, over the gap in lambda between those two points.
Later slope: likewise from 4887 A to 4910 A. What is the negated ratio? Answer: 0.71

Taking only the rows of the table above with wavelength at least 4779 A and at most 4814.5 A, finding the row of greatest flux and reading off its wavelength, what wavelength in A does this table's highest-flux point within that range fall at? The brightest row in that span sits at 4791.86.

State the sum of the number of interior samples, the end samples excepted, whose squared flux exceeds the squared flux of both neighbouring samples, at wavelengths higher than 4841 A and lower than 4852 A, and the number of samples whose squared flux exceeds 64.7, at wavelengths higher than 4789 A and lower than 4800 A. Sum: 7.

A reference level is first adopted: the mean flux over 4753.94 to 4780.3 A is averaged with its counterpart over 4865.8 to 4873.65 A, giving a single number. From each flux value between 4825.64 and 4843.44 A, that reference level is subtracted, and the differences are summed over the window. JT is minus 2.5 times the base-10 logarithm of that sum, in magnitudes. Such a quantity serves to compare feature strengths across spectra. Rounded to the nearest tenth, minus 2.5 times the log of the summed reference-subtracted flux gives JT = -2.2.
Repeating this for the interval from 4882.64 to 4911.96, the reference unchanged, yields -2.7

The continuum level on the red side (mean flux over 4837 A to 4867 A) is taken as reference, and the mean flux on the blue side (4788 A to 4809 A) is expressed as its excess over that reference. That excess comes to 0.47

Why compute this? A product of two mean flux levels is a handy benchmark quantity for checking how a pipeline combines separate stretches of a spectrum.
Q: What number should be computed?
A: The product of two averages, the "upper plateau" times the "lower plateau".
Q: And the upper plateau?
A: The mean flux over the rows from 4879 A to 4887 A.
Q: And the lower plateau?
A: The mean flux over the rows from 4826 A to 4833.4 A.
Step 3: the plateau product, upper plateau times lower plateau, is 59.3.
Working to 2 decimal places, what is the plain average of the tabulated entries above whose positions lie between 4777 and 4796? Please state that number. 7.54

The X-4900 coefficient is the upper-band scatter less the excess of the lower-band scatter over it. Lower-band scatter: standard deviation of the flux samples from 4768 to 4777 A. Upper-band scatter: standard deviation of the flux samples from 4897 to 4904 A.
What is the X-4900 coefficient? 0.6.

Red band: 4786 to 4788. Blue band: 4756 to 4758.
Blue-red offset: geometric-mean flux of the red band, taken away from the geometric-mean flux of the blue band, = 0.18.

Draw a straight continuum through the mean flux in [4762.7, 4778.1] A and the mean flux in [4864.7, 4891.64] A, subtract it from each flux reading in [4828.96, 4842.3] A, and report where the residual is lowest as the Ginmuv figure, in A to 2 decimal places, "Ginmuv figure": 4832.86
